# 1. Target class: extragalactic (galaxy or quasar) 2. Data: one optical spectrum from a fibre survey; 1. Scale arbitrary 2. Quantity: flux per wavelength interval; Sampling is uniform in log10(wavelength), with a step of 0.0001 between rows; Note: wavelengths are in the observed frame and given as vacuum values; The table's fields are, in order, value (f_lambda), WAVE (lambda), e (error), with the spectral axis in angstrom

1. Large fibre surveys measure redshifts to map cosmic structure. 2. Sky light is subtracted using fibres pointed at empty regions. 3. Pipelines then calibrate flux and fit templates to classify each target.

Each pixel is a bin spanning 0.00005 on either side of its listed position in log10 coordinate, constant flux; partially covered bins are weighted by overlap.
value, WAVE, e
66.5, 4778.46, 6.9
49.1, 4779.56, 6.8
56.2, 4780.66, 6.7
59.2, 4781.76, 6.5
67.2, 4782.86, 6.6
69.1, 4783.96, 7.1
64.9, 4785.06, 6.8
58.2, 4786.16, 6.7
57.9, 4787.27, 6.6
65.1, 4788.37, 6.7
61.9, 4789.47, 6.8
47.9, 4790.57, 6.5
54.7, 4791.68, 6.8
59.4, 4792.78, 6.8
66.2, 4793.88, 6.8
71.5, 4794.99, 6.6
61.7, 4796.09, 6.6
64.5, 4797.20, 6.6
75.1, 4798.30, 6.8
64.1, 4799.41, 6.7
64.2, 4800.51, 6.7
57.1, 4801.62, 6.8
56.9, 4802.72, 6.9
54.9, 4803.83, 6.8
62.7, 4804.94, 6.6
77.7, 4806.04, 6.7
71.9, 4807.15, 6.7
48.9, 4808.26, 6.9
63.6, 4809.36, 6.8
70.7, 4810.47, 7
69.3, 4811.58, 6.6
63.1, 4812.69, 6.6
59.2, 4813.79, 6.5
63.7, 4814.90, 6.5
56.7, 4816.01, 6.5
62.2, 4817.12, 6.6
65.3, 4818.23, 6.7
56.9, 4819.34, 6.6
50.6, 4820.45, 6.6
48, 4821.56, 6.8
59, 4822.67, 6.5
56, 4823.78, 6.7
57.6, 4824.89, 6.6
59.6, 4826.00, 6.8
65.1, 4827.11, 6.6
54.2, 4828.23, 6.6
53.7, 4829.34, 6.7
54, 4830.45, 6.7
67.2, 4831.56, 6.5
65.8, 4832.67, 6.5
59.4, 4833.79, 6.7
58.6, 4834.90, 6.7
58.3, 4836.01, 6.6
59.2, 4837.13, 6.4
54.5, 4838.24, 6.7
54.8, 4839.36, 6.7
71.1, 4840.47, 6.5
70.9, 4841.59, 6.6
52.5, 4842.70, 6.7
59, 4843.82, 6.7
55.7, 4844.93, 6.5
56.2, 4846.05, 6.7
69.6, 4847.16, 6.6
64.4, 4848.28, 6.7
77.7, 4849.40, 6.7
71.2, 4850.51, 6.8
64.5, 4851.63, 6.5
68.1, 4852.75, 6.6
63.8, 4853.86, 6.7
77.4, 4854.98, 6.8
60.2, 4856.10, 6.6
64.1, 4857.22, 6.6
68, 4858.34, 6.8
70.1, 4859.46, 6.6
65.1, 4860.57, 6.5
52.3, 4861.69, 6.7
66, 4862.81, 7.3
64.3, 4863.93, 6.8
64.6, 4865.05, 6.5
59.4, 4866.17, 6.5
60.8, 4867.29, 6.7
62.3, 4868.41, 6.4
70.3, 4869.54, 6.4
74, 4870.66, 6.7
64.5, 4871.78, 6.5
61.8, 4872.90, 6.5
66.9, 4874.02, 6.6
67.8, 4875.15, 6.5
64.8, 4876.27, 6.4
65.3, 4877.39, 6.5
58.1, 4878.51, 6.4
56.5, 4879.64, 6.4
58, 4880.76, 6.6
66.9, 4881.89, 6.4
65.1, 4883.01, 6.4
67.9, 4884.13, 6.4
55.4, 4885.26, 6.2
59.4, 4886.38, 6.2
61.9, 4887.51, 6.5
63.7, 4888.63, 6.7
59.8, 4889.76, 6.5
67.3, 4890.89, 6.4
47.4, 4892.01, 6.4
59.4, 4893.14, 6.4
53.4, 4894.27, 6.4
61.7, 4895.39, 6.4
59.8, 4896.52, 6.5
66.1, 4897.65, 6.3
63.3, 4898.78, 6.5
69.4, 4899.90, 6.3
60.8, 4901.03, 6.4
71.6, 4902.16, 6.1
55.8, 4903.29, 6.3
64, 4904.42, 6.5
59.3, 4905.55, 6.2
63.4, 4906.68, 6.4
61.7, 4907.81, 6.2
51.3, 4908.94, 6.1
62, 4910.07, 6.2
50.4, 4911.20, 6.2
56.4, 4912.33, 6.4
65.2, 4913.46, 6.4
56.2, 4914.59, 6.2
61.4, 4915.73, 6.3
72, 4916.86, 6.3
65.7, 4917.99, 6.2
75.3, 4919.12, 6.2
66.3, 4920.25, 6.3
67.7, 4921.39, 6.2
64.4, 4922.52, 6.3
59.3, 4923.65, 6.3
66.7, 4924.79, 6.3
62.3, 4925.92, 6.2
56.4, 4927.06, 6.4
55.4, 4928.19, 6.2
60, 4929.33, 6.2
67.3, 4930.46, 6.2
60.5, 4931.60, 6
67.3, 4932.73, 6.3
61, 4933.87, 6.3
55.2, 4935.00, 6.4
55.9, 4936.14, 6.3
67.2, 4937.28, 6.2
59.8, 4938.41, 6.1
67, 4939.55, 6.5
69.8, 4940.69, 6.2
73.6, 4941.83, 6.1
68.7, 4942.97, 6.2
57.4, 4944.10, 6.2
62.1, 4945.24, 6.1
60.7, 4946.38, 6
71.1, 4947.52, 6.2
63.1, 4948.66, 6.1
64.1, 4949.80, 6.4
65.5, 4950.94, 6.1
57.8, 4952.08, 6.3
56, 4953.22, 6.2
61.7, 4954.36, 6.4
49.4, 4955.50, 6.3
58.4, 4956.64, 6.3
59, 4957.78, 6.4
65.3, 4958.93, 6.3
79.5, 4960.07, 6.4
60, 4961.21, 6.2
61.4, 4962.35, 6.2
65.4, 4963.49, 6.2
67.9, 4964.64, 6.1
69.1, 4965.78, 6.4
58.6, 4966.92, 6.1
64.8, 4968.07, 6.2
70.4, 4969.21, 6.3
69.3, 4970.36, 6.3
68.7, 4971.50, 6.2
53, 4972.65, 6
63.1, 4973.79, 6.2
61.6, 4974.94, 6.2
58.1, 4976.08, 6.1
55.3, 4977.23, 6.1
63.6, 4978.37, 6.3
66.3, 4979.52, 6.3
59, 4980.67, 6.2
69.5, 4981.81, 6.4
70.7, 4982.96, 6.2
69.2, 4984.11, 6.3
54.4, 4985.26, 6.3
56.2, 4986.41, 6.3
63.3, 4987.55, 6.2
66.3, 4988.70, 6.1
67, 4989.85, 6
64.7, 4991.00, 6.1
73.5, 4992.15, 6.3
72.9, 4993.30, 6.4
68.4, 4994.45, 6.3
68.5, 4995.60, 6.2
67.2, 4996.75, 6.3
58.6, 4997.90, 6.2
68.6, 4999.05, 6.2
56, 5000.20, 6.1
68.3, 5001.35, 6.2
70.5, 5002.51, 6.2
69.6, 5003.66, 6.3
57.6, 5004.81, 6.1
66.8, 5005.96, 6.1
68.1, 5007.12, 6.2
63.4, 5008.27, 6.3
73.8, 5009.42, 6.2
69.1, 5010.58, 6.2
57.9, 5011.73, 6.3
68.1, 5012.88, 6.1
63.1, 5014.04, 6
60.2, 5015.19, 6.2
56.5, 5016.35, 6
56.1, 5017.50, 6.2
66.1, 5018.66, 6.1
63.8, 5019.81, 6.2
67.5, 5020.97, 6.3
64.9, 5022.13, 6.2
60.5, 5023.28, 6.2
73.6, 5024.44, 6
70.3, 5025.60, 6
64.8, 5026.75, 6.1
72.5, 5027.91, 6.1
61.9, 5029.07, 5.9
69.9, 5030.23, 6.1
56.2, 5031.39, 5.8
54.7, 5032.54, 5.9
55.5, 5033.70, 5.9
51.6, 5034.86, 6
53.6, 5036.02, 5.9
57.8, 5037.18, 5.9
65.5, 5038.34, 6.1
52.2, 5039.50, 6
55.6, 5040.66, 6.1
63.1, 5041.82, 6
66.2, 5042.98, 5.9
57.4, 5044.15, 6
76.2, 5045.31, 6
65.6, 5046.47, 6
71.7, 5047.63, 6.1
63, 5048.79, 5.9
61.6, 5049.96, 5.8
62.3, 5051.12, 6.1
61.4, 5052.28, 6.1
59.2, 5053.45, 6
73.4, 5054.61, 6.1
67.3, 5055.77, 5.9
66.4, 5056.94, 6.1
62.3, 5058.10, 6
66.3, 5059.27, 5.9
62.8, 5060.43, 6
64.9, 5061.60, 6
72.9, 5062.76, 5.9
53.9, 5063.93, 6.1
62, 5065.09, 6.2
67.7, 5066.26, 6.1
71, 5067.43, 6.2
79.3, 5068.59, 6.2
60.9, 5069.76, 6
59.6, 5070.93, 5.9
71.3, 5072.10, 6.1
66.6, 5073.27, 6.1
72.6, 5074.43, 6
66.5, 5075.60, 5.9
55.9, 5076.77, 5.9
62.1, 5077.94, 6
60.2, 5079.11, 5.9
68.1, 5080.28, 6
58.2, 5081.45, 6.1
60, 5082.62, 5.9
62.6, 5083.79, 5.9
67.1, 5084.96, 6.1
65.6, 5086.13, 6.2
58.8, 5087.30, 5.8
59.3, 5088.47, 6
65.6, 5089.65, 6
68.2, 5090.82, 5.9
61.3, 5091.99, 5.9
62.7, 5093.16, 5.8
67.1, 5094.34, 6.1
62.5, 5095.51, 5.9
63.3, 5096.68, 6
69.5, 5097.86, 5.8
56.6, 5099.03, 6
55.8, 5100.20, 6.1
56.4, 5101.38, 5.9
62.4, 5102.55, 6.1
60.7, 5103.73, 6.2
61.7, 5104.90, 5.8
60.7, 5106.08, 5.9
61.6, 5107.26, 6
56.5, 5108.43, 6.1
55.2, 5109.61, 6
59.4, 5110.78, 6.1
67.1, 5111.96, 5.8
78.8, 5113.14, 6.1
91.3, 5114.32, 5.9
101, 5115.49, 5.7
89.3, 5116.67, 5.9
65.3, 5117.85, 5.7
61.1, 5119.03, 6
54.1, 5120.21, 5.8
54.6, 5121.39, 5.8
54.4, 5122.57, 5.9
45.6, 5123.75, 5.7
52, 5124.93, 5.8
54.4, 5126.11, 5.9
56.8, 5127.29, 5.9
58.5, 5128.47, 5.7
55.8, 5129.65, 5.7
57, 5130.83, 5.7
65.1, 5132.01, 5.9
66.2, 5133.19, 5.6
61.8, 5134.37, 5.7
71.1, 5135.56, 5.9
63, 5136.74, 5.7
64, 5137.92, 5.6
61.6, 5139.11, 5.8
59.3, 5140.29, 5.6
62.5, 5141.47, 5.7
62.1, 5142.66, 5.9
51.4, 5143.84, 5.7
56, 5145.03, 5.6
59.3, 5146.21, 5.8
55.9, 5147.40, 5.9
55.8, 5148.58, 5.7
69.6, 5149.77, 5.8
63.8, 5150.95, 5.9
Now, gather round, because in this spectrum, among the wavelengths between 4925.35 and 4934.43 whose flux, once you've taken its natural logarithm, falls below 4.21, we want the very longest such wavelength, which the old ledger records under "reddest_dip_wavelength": 4933.87 angstrom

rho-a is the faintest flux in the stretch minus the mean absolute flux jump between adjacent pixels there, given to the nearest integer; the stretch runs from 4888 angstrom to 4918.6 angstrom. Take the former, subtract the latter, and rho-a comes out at 39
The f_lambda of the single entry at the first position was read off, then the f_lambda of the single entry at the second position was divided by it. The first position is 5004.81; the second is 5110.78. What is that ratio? 1.03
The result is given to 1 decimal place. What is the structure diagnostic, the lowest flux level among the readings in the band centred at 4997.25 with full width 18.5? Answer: 56.0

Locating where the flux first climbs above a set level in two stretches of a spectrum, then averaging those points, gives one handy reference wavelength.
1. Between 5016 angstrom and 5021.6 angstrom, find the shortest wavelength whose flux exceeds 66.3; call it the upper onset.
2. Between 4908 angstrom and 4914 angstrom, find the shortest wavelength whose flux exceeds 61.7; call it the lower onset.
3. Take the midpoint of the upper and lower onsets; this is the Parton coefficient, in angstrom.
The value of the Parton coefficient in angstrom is 4965.5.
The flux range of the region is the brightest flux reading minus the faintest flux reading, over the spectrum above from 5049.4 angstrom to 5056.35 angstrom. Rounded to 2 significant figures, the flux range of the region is 14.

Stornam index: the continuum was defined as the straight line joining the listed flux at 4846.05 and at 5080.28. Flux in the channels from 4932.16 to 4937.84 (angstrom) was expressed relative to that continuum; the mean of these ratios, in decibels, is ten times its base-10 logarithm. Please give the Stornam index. 0.0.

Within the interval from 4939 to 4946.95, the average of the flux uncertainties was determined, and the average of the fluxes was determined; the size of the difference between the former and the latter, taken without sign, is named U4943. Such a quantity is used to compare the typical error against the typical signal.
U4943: 59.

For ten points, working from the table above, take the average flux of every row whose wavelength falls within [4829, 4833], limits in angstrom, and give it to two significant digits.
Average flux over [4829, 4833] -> 60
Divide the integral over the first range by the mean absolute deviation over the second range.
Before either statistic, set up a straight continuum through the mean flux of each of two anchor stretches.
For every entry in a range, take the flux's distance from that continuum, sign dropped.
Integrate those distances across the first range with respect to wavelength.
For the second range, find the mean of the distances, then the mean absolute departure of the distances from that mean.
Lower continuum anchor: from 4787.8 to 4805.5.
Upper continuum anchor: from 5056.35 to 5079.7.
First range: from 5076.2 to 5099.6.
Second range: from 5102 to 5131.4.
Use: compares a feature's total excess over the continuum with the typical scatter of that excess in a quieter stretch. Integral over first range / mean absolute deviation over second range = 17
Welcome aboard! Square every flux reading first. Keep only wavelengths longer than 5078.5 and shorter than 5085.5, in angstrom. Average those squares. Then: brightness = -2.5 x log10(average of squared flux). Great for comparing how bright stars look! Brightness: -8.99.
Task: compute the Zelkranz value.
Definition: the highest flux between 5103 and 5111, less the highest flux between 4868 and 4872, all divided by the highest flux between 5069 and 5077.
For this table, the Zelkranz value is -0.17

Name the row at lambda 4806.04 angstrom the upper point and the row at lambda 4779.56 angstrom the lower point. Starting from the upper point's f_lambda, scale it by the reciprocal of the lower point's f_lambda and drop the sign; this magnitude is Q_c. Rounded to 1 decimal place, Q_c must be 1.6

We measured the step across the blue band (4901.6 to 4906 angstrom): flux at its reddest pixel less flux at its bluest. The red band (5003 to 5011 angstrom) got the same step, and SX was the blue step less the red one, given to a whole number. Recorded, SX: -12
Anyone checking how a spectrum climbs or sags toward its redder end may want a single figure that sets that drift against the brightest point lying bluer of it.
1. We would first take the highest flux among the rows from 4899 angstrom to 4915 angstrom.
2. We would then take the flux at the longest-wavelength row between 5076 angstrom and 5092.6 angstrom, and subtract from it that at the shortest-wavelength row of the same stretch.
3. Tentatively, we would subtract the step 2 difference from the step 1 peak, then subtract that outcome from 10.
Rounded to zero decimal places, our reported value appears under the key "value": -56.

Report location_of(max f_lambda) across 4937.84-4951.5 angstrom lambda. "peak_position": 4941.83 angstrom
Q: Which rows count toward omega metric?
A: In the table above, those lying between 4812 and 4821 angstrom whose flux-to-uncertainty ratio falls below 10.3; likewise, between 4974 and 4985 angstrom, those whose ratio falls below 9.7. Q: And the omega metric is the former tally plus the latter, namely 11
